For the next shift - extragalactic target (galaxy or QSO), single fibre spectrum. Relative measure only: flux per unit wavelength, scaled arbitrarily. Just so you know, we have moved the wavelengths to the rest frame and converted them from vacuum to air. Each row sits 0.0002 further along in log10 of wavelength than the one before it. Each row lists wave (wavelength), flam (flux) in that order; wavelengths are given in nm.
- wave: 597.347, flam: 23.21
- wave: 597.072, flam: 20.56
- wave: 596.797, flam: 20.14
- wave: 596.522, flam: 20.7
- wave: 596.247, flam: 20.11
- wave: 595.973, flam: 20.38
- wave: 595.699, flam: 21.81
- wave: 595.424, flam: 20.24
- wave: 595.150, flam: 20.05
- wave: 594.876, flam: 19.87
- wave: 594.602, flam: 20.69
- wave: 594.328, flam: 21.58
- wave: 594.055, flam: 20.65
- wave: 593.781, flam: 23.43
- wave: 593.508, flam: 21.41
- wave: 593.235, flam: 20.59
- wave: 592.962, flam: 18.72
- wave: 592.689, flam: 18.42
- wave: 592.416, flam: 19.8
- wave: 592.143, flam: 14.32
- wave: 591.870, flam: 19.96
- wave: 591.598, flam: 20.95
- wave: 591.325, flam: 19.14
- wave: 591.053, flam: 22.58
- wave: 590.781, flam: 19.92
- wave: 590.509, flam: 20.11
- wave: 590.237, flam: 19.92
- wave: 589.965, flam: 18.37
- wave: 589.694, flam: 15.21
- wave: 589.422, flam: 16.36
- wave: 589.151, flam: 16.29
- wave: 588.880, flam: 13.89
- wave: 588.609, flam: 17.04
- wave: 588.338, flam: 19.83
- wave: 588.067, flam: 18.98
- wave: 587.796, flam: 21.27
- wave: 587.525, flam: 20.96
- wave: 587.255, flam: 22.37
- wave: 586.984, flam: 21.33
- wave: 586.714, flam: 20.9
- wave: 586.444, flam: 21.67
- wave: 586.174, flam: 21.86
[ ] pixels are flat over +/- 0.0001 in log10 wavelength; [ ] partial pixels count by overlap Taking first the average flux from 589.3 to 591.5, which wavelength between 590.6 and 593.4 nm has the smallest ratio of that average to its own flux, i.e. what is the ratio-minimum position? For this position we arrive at 591.053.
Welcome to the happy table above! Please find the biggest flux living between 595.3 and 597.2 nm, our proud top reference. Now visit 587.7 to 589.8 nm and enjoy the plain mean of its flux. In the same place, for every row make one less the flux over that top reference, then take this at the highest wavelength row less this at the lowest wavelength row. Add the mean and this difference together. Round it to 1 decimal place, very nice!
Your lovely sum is 17.6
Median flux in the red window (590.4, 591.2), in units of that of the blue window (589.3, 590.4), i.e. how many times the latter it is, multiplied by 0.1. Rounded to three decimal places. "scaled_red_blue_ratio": 0.116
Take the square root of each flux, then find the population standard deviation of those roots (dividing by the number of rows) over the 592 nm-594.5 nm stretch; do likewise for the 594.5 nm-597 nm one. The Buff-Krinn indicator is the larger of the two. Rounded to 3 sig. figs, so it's 0.283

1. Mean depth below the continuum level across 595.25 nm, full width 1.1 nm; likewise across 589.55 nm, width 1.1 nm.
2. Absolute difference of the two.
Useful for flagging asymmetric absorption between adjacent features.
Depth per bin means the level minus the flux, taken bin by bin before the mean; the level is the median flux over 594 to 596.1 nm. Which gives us 3.9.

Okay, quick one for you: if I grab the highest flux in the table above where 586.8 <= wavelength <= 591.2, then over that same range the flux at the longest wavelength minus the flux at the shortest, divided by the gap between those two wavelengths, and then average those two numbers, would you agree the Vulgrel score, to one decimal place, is 11.4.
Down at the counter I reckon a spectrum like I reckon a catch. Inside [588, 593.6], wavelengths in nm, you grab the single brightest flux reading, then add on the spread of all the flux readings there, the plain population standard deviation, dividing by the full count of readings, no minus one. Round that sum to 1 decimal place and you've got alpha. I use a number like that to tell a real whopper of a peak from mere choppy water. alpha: 24.9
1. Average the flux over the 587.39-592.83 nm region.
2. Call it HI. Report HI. 18.7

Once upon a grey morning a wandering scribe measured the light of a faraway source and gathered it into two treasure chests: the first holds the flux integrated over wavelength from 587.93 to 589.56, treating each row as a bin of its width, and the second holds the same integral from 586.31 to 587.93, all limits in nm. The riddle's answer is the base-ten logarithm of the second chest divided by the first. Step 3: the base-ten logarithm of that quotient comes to 0.10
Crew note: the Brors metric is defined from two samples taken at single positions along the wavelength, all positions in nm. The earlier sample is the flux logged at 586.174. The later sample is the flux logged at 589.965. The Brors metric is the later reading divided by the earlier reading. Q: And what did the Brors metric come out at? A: 0.84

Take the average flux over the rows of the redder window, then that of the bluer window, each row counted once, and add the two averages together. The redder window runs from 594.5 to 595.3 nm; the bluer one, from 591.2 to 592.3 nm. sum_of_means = 38.8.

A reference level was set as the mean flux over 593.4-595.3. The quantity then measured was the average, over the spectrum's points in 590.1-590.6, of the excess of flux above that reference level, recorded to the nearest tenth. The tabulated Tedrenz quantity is -1.1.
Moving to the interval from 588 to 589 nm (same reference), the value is -3.7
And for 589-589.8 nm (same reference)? -5.1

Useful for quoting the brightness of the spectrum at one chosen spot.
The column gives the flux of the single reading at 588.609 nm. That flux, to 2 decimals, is 17.04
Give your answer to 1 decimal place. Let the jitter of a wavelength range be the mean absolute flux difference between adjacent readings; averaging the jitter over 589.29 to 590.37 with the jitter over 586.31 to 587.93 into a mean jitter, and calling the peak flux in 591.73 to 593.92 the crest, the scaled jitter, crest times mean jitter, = 32.2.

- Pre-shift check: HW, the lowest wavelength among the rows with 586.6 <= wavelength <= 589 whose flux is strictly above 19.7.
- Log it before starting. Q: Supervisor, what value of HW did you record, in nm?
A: 586.714 nm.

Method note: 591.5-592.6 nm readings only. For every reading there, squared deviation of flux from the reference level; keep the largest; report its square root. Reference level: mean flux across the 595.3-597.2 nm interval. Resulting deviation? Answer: 6.2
